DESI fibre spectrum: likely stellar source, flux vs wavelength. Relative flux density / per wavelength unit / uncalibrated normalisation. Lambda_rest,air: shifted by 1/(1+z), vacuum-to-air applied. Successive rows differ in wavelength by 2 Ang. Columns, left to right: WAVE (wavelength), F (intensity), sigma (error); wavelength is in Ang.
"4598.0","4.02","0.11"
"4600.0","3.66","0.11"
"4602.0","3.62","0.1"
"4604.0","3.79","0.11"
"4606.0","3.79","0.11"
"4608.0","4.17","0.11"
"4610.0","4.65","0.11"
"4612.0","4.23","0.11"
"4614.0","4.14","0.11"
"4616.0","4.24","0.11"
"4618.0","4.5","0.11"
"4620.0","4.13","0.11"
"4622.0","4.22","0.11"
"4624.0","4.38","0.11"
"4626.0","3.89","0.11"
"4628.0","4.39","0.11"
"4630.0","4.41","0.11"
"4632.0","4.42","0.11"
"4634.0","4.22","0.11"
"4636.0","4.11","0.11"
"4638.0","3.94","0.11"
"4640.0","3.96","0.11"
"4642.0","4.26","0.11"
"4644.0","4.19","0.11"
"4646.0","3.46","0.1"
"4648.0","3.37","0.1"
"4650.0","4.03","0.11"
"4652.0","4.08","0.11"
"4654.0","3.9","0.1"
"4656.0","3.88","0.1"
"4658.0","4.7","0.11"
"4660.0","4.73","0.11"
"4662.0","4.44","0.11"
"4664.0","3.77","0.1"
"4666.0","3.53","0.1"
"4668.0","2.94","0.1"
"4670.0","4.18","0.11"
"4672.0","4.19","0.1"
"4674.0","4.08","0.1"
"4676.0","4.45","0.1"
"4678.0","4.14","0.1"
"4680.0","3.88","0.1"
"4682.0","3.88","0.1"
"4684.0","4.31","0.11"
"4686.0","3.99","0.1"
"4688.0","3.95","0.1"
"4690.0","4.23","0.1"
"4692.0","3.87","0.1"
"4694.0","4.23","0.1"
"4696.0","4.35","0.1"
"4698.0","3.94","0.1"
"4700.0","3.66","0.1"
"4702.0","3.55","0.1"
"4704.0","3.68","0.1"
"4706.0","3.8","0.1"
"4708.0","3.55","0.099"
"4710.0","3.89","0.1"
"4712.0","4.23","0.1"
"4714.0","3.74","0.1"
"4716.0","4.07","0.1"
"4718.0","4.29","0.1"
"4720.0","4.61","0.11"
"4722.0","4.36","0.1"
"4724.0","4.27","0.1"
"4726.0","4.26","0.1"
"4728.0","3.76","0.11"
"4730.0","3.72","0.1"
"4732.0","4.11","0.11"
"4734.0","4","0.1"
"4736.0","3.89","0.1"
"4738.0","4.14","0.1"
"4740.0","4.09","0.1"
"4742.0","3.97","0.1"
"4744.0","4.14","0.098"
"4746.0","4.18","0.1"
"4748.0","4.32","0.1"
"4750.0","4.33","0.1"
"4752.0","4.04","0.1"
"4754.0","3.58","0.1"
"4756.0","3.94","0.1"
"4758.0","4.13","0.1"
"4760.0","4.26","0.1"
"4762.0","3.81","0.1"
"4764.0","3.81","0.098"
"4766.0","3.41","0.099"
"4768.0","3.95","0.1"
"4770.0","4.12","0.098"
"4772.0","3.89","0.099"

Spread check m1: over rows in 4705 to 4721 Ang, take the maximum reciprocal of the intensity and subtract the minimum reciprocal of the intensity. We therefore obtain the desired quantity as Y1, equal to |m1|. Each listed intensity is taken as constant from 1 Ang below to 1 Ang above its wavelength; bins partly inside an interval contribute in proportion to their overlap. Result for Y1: 0.065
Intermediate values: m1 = 0.06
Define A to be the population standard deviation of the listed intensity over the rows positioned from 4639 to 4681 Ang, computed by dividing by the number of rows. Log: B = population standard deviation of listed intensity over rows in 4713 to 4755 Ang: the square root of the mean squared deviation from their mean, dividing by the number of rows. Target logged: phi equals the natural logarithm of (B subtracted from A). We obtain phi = -1.7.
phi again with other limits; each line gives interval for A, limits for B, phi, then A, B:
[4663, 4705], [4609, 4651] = -3.3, 0.34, 0.302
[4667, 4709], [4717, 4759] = -2.3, 0.34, 0.235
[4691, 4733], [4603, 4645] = -2.6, 0.30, 0.222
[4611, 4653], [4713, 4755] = -3.4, 0.28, 0.245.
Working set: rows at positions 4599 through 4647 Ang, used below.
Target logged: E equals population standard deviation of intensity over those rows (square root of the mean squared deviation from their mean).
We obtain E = 0.29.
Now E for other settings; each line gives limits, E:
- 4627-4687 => 0.38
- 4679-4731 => 0.28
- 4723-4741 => 0.19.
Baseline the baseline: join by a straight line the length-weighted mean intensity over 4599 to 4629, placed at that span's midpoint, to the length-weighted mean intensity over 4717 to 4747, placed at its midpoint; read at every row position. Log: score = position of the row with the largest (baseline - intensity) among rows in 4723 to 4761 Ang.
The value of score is 4754.0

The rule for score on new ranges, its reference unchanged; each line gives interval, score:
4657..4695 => 4668.0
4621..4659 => 4648.0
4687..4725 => 4702.0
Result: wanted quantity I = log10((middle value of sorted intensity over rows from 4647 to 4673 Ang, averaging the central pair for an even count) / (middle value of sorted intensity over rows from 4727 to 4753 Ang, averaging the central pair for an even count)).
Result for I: -0.006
